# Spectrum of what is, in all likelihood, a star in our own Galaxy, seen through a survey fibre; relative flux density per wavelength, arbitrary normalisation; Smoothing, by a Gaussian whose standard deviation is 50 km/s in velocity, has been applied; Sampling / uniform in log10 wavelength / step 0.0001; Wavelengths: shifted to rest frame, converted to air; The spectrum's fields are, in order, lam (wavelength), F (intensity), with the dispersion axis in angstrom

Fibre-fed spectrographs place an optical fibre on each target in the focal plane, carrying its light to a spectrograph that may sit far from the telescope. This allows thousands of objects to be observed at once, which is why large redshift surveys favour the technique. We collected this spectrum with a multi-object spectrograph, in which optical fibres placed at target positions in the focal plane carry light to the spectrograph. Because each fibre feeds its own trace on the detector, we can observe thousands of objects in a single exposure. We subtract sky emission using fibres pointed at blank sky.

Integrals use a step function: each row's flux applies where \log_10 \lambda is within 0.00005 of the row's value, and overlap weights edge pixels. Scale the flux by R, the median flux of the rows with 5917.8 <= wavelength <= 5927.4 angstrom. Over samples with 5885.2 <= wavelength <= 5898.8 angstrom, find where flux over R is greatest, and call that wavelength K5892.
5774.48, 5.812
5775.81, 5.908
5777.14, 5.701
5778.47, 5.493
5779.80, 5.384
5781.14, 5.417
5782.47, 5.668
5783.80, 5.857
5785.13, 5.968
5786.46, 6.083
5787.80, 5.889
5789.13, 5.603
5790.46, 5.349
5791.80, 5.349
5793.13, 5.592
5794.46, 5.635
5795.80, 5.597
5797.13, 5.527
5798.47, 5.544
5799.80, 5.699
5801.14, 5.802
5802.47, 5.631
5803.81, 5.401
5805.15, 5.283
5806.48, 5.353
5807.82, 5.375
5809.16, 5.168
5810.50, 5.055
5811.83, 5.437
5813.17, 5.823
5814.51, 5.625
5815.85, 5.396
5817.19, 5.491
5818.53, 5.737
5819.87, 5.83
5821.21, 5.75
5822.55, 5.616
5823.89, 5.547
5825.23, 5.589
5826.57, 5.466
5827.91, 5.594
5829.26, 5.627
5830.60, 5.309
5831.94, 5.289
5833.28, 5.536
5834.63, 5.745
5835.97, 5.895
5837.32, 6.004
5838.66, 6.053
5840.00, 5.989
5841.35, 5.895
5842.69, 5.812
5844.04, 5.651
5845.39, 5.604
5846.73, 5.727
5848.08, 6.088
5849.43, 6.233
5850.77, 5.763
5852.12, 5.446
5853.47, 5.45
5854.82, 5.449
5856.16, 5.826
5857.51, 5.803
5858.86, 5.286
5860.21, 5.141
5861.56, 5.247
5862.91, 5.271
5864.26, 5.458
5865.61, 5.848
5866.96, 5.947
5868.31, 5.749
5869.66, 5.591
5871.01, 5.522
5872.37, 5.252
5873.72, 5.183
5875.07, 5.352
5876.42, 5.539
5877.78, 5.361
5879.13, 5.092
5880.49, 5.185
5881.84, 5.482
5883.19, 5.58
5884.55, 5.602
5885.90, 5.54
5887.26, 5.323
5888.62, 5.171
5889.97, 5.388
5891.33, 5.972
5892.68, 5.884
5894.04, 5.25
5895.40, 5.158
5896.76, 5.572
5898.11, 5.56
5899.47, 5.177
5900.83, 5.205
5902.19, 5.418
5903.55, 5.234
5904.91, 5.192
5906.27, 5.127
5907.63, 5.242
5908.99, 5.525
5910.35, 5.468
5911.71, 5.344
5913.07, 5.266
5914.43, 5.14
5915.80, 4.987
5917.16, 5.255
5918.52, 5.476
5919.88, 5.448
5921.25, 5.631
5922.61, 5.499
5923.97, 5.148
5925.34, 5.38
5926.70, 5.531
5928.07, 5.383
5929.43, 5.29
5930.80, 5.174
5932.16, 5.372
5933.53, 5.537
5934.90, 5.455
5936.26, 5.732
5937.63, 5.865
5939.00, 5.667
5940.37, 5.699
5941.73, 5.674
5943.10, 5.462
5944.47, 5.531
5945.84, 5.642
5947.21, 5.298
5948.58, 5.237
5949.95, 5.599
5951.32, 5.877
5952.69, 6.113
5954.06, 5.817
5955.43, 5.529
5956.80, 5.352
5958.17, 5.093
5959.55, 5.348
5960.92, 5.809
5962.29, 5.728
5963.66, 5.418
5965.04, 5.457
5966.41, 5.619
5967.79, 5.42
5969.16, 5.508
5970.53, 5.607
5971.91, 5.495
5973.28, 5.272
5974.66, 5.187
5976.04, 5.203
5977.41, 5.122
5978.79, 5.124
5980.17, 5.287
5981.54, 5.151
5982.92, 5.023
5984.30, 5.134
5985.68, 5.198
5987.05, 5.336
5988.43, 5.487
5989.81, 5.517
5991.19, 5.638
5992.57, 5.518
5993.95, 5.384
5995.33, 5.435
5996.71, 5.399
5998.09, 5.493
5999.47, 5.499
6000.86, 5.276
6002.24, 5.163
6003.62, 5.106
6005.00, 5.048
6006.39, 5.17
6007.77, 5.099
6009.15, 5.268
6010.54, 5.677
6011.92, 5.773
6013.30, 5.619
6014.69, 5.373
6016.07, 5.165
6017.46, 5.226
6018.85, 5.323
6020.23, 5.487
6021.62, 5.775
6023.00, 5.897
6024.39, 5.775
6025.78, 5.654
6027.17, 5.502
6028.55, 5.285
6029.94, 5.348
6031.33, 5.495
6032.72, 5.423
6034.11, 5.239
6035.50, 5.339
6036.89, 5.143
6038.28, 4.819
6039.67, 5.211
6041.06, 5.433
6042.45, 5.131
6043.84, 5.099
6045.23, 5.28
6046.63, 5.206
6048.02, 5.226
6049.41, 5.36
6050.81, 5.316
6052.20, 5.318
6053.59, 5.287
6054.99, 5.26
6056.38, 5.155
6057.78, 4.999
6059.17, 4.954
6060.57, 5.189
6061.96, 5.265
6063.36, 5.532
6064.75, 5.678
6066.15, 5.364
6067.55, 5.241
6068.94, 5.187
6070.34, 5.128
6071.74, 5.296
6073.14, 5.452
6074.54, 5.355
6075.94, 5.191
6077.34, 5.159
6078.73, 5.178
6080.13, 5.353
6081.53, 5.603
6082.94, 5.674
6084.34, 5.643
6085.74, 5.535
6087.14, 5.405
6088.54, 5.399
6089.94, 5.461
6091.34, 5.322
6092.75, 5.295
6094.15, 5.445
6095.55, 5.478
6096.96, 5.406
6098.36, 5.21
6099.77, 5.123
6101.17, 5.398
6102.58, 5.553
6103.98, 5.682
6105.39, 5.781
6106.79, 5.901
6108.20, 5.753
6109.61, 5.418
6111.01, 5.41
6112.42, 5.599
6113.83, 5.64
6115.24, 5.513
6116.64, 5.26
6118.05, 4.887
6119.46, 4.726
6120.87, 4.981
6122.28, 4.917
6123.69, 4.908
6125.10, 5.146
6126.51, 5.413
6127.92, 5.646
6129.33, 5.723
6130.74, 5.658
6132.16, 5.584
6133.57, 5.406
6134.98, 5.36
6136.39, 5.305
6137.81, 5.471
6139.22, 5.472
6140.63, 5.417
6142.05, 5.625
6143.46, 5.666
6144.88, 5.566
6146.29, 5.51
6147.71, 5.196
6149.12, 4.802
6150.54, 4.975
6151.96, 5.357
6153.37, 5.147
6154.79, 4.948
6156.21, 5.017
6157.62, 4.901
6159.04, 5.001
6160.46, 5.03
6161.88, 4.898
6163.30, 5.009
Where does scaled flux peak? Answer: 5891.33 angstrom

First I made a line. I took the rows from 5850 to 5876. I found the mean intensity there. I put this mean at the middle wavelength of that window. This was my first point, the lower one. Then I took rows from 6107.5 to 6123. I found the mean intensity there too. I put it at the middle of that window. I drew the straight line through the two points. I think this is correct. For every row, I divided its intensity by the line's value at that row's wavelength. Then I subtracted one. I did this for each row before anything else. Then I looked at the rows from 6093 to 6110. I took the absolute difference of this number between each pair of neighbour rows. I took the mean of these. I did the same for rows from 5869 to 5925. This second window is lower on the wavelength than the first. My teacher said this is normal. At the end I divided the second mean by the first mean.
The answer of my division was 1.16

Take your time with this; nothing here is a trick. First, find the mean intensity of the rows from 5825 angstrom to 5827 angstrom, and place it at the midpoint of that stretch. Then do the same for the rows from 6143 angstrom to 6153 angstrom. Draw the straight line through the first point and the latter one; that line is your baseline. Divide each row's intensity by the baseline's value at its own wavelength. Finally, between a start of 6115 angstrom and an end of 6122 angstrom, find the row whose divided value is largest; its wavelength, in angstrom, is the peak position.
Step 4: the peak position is 6115.24 angstrom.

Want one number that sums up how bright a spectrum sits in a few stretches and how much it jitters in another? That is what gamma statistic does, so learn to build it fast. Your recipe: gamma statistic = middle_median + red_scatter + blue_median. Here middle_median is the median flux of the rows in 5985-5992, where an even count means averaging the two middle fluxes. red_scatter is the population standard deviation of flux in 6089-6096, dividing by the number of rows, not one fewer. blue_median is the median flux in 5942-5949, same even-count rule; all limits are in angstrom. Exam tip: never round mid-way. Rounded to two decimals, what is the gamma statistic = 11.03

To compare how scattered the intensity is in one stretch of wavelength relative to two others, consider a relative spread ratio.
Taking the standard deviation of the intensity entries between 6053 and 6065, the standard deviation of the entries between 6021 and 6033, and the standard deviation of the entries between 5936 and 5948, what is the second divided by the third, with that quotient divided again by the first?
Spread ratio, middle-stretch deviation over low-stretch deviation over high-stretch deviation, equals 6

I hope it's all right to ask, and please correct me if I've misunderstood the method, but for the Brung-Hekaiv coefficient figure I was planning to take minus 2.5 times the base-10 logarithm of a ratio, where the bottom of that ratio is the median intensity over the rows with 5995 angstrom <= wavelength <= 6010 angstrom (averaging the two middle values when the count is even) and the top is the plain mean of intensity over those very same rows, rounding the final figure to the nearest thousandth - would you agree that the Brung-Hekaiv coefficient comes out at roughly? 0.000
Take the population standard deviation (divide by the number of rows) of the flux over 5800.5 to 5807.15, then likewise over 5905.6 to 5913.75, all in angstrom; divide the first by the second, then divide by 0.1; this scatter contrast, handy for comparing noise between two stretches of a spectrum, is 14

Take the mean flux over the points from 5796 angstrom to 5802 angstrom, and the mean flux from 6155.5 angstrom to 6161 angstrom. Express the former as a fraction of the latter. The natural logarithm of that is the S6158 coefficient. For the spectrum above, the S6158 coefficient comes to 0.124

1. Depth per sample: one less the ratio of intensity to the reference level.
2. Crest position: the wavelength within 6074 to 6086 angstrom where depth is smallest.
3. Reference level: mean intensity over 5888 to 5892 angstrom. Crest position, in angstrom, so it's 6082.94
